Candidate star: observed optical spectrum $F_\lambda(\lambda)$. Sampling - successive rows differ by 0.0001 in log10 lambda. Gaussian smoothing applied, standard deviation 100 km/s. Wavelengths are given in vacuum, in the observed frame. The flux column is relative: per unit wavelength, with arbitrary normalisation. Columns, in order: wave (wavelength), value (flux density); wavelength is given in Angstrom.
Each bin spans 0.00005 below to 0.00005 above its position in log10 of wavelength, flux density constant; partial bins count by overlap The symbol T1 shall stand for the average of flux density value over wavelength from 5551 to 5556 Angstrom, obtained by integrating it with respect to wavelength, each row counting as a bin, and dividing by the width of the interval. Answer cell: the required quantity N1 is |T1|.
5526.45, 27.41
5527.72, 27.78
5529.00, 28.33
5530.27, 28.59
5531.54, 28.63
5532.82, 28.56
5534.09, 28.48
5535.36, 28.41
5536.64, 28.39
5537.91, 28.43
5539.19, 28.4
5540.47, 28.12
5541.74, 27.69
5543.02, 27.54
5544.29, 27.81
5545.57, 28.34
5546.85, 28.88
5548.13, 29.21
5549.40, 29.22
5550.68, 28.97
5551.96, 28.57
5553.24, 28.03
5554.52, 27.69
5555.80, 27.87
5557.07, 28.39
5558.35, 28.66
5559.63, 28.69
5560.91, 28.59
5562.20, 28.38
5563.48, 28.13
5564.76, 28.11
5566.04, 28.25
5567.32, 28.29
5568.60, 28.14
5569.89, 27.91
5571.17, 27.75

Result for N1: 28.08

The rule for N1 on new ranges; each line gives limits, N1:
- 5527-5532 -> 28.32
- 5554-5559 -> 28.21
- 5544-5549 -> 28.64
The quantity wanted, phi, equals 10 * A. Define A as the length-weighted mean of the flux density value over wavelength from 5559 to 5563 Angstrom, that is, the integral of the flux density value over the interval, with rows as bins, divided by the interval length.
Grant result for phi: 285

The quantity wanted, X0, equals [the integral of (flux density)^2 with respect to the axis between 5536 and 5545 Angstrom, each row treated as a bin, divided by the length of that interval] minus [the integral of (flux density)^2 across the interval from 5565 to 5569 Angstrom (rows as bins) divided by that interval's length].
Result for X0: -10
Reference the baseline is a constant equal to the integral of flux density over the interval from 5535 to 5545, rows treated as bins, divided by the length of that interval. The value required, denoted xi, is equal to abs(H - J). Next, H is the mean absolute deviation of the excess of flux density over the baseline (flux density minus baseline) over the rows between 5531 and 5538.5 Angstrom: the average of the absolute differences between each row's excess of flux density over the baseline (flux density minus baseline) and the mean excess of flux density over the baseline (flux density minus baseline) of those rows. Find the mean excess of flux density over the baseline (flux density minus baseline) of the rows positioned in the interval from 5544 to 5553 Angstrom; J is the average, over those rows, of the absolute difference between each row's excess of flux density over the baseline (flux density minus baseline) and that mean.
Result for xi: 0.33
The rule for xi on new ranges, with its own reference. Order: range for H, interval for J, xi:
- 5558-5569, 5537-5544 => 0.14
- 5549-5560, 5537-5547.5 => 0.05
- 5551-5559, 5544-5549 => 0.15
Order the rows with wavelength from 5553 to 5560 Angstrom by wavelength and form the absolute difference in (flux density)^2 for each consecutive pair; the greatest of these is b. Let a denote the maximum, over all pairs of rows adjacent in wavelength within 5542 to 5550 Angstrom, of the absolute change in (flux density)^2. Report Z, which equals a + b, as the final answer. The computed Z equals 60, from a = 31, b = 29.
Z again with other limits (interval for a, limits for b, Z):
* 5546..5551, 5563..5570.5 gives 32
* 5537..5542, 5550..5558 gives 55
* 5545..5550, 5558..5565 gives 45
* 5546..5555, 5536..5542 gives 55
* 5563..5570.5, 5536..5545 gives 37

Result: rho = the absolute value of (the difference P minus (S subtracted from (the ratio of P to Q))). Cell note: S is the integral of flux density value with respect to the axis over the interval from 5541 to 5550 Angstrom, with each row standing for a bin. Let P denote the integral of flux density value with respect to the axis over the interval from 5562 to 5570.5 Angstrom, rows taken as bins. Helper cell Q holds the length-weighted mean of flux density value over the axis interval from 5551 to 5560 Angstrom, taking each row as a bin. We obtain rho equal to 487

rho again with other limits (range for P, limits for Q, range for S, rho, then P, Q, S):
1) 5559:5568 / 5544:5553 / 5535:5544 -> 499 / 255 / 28.7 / 253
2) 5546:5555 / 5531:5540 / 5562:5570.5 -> 488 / 258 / 28.4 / 239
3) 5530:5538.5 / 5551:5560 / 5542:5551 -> 490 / 242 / 28.3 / 257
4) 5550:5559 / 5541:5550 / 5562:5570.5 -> 485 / 255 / 28.4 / 239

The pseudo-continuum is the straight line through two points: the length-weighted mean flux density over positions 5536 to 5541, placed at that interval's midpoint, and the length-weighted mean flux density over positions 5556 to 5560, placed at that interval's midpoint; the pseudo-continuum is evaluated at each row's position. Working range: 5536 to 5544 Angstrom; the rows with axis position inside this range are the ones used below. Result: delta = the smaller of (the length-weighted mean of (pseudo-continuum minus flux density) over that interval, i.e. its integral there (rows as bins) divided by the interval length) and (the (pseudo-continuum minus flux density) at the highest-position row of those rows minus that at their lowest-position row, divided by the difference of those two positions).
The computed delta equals 0.15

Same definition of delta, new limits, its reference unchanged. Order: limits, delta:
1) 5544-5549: -0.35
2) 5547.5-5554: -0.32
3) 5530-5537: -0.28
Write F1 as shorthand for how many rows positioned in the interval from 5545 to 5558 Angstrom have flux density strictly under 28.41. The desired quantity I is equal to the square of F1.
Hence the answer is 25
